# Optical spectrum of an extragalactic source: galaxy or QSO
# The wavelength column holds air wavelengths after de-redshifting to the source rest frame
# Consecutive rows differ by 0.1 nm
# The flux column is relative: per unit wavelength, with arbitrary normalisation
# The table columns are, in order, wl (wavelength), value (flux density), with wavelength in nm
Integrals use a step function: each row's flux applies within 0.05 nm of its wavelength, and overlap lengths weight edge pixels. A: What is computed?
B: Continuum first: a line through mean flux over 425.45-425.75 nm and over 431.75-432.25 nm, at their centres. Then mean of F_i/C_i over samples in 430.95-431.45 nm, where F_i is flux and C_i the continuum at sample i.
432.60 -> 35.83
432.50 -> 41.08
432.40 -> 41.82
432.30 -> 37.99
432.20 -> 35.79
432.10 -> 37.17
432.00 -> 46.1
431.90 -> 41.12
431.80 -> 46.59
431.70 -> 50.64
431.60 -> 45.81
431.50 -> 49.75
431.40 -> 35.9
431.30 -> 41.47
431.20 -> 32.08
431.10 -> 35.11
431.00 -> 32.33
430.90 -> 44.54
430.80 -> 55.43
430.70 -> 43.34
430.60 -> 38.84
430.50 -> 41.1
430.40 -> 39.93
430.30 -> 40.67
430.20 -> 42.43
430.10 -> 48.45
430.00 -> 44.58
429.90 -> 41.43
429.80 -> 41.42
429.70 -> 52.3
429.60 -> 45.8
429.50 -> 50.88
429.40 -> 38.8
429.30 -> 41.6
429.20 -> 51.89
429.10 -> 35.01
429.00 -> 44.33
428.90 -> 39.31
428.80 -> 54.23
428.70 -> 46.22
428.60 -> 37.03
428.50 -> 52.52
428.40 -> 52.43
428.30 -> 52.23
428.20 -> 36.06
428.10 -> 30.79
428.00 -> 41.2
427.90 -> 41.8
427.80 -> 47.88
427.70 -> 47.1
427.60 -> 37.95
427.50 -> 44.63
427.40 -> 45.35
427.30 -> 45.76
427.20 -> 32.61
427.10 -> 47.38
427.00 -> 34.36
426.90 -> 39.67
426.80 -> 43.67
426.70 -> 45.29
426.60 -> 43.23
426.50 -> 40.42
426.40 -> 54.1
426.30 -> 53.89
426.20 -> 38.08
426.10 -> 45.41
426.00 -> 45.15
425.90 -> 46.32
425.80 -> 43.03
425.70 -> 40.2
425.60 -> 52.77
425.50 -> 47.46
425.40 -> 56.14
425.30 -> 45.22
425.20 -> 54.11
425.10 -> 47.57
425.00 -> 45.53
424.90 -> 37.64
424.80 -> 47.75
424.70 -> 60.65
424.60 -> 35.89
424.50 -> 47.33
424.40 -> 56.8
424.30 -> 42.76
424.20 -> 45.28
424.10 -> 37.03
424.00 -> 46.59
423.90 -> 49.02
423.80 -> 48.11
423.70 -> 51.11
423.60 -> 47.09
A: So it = 0.84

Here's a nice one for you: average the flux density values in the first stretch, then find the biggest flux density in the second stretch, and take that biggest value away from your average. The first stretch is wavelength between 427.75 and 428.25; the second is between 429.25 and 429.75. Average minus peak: -13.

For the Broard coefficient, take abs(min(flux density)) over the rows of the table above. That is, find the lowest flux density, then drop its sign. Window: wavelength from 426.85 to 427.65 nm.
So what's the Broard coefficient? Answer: 33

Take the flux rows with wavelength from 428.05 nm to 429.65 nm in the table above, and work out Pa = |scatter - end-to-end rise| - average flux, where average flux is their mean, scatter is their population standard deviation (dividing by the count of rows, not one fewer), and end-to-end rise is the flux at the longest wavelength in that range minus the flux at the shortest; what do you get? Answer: -37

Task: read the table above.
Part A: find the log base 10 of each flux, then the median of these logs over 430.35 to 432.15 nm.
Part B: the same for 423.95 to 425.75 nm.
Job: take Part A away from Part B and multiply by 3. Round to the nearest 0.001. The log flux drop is 0.167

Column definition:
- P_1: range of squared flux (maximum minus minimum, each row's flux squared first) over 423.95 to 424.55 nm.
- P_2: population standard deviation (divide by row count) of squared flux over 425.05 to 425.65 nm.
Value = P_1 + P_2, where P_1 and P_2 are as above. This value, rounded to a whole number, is 2260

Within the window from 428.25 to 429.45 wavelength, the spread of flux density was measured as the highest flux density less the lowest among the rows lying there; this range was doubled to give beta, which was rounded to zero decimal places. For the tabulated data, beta 38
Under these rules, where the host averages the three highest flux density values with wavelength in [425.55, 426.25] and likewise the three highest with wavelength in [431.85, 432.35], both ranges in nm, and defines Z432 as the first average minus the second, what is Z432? 6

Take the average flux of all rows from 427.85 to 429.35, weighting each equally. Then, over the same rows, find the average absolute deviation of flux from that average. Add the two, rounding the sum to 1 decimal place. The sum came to 50.1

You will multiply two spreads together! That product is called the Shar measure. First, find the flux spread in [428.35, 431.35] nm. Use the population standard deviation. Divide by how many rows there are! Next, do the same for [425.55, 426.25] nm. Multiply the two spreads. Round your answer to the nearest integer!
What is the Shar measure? 28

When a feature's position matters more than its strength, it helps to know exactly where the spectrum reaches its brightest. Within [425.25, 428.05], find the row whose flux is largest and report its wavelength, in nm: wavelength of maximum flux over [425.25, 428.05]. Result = 425.40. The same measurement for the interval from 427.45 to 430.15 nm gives 428.80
